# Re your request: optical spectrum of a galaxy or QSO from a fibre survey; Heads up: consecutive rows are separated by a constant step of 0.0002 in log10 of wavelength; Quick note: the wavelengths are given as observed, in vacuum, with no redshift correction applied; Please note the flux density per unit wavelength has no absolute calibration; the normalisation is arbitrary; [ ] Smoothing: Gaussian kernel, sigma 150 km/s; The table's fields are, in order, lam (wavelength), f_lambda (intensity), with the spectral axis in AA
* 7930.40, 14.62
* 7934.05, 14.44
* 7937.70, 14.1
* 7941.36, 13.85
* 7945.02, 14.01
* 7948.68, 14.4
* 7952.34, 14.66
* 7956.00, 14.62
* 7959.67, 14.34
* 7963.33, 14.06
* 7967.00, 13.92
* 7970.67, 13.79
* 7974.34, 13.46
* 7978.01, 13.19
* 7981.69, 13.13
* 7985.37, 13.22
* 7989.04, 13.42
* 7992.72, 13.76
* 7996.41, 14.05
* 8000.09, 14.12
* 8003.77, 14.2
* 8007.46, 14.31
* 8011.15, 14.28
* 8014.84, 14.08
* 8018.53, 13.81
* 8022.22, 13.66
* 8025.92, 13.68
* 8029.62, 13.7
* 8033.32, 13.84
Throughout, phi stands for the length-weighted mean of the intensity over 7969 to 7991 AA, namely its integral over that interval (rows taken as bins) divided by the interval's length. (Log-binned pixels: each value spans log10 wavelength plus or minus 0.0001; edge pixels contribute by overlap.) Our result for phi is 13.4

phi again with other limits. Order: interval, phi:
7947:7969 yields 14.3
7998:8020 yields 14.1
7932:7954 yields 14.2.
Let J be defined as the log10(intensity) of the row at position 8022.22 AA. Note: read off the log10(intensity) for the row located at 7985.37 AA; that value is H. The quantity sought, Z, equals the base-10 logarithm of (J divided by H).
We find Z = 0.005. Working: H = 1.12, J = 1.135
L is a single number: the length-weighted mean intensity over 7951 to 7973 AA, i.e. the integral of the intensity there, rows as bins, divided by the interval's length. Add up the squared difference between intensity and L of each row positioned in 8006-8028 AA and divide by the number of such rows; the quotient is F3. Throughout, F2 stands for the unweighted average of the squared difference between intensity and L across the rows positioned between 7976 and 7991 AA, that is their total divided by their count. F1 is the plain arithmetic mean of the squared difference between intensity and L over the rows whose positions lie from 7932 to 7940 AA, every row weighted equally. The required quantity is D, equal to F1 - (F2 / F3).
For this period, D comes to -7.4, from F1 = 0.033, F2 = 0.95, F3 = 0.13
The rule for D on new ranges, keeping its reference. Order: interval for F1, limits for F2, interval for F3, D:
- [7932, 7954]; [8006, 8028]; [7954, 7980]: -0.4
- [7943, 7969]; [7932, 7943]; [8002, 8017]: -7.9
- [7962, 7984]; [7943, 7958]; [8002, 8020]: -2.5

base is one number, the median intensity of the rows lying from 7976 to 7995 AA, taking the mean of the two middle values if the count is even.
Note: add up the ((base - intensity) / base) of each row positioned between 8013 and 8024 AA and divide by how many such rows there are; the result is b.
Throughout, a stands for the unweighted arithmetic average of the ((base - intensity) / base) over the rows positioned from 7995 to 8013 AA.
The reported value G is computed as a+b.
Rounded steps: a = -0.074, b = -0.05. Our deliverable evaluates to -0.12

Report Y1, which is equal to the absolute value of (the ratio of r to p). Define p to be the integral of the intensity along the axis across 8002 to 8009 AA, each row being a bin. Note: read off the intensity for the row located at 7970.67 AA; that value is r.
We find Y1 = 0.138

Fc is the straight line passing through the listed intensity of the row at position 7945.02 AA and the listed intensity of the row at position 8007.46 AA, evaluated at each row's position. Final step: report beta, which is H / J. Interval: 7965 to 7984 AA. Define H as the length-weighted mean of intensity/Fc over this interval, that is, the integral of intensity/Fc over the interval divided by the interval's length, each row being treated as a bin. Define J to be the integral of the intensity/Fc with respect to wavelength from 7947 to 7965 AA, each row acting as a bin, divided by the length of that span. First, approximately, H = 0.95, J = 1.03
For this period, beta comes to 0.93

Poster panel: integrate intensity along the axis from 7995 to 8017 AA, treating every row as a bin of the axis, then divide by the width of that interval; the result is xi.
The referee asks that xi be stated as 14.2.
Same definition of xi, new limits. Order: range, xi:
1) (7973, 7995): 13.4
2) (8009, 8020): 14.1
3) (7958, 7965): 14.2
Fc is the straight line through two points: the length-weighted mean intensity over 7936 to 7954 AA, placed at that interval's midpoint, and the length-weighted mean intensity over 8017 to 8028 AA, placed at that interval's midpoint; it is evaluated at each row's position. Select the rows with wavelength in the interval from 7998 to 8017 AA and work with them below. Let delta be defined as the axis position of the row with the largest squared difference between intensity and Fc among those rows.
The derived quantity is 8007.46 AA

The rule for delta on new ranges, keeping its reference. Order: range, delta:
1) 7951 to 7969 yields 7952.34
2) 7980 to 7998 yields 7981.69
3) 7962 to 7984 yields 7981.69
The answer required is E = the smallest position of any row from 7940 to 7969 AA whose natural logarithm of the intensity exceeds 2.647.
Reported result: 7948.68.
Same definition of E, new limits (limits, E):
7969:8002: 8000.09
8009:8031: 8011.15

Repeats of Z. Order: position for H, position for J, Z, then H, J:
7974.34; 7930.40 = 0.014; 1.13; 1.165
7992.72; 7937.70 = 0.004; 1.14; 1.149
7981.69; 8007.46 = 0.014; 1.12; 1.156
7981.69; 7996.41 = 0.011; 1.12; 1.148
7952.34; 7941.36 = -0.009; 1.17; 1.141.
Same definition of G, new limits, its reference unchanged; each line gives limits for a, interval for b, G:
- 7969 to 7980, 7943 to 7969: -0.10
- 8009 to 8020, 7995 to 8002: -0.13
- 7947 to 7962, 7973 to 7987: -0.10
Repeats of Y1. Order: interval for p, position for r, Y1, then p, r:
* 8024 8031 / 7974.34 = 0.141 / 96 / 13.46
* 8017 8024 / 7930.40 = 0.152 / 96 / 14.62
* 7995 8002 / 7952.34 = 0.148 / 99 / 14.66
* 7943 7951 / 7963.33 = 0.124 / 114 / 14.06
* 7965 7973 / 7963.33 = 0.127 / 111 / 14.06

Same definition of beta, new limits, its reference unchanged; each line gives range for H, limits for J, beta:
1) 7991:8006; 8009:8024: 1.01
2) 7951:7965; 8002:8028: 1.05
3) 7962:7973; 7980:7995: 1.04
